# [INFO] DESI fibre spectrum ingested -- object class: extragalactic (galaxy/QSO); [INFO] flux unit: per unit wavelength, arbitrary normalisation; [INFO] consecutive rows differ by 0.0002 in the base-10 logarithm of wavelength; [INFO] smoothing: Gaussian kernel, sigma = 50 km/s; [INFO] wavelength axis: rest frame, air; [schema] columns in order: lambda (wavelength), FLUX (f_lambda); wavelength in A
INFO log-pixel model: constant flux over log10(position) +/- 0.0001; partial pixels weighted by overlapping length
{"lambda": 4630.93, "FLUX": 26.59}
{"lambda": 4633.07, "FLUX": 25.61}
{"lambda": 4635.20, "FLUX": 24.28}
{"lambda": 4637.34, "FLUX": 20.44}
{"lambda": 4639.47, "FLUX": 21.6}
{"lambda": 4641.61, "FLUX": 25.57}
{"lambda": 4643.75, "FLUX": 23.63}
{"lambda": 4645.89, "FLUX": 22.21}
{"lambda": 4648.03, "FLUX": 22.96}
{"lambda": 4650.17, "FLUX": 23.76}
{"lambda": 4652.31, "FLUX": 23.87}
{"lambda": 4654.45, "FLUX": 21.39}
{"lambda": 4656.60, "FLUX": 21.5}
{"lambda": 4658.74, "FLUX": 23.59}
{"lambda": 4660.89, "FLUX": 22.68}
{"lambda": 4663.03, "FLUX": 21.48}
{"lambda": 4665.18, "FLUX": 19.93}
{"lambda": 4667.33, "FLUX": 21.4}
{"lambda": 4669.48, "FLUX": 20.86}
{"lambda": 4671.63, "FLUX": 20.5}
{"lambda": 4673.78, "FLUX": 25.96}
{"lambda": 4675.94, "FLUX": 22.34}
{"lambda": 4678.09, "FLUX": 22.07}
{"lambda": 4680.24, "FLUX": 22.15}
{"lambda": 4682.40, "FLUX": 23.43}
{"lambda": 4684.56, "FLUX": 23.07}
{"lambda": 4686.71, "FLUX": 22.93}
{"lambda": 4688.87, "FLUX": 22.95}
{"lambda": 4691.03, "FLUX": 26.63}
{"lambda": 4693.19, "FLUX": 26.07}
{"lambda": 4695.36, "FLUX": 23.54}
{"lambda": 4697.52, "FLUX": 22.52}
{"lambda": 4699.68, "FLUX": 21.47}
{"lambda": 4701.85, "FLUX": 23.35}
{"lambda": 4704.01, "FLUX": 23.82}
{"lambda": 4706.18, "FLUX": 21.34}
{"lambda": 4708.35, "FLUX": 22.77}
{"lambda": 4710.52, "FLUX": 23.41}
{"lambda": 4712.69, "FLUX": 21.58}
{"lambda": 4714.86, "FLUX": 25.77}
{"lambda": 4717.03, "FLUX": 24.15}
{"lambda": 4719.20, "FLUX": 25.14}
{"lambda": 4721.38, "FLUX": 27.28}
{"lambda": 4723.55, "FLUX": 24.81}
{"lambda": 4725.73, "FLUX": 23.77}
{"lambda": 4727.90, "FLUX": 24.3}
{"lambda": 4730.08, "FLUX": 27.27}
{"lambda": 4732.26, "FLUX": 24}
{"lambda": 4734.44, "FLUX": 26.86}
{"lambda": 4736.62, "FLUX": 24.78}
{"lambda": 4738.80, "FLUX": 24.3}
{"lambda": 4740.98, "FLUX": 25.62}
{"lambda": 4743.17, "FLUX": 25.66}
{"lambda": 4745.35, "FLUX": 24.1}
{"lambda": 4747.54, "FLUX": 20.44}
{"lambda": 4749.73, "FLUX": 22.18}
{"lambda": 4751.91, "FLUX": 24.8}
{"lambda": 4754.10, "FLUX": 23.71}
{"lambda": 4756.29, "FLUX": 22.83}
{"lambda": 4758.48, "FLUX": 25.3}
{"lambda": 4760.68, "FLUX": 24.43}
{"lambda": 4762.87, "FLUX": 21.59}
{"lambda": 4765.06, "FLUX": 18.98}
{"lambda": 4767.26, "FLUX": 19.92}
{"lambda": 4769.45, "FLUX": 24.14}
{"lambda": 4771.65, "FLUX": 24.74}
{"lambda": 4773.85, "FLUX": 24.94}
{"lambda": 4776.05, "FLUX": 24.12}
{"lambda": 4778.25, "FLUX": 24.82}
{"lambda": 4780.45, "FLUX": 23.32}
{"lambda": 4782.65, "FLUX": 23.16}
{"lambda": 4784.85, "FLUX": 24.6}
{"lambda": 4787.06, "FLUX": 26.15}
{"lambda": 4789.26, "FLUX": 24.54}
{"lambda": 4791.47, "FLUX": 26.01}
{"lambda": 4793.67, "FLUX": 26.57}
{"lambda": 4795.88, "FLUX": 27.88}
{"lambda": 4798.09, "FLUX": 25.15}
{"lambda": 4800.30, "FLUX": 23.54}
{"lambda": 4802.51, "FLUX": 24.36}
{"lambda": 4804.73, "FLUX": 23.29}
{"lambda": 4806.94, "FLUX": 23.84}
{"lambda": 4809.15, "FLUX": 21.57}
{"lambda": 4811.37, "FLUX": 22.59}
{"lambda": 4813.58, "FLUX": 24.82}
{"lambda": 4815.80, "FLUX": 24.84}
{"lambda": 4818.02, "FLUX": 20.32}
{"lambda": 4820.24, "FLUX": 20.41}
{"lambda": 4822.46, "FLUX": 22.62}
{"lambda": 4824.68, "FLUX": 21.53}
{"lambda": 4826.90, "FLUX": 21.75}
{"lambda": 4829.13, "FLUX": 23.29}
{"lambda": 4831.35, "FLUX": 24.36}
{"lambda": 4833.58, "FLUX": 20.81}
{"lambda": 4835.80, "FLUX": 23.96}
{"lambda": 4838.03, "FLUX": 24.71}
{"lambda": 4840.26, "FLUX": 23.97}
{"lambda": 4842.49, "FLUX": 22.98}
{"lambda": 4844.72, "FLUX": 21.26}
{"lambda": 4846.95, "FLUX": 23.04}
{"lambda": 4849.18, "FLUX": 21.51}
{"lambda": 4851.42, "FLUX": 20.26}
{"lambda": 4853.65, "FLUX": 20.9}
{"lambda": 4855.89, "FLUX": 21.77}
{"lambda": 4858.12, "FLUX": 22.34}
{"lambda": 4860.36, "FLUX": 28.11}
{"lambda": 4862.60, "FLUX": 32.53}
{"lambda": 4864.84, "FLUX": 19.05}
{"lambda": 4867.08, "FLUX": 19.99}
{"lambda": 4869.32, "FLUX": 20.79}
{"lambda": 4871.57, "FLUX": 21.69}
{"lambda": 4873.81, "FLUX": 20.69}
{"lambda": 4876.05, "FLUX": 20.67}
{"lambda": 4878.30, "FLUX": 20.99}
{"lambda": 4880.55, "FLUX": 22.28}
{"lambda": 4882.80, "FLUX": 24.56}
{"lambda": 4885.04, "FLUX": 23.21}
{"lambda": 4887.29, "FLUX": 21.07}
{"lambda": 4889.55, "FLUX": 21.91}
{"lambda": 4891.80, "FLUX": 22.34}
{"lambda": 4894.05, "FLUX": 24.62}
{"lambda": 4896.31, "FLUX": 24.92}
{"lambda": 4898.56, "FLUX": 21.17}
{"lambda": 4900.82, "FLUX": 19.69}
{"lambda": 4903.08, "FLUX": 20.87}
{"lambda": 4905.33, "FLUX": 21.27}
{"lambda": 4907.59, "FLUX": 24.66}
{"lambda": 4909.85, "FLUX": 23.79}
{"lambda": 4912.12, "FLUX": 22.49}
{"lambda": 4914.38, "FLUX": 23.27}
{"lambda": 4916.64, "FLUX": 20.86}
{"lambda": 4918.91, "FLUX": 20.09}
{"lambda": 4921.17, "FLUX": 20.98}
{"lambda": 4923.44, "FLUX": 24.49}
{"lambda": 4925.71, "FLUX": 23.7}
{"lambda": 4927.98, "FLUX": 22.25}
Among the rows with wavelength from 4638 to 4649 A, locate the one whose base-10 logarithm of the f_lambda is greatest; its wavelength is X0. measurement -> 4641.61 A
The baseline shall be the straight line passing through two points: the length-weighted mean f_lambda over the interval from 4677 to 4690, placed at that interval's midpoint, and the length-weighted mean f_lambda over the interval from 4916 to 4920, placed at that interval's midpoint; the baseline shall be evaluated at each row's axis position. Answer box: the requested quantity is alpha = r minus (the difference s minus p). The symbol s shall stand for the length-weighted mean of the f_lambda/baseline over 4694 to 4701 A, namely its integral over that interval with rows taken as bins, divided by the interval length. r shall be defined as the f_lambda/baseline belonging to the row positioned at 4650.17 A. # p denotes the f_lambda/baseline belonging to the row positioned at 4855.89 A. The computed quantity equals 1.06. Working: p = 1.03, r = 1.03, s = 1.00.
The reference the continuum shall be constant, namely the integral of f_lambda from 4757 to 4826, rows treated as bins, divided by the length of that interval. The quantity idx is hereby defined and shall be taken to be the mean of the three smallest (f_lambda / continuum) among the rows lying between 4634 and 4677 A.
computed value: 0.857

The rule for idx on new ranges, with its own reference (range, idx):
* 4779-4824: 0.877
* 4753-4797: 0.852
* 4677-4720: 0.907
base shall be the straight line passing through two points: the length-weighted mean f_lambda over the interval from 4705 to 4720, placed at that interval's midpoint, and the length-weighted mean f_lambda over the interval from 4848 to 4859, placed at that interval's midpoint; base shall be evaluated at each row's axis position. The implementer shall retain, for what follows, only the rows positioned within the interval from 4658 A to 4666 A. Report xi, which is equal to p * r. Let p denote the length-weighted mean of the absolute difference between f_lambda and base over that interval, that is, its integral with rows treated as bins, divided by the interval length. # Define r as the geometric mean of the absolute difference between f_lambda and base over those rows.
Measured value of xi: 4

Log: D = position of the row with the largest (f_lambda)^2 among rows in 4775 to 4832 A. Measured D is 4795.88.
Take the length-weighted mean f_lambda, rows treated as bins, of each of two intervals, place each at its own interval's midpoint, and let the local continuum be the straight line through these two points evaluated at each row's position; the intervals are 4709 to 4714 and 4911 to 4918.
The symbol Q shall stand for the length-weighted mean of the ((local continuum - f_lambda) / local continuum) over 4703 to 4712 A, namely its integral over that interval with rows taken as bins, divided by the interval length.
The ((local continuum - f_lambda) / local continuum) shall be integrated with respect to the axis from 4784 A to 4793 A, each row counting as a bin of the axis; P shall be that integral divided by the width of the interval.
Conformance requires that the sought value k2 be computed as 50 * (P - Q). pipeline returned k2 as -6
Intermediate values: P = -0.13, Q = -0.004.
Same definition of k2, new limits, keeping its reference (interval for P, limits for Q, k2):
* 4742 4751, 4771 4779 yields 3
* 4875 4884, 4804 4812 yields 1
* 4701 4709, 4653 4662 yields -1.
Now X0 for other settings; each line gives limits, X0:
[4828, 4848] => 4838.03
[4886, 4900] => 4896.31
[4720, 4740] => 4721.38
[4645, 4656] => 4652.31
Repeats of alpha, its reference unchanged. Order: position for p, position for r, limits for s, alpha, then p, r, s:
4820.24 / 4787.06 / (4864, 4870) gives 1.20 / 0.95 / 1.20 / 0.95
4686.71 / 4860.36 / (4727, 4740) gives 1.21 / 1.01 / 1.34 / 1.13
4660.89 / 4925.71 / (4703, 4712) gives 1.14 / 0.99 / 1.17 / 1.01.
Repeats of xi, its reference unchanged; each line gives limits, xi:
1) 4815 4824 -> 2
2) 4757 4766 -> 4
